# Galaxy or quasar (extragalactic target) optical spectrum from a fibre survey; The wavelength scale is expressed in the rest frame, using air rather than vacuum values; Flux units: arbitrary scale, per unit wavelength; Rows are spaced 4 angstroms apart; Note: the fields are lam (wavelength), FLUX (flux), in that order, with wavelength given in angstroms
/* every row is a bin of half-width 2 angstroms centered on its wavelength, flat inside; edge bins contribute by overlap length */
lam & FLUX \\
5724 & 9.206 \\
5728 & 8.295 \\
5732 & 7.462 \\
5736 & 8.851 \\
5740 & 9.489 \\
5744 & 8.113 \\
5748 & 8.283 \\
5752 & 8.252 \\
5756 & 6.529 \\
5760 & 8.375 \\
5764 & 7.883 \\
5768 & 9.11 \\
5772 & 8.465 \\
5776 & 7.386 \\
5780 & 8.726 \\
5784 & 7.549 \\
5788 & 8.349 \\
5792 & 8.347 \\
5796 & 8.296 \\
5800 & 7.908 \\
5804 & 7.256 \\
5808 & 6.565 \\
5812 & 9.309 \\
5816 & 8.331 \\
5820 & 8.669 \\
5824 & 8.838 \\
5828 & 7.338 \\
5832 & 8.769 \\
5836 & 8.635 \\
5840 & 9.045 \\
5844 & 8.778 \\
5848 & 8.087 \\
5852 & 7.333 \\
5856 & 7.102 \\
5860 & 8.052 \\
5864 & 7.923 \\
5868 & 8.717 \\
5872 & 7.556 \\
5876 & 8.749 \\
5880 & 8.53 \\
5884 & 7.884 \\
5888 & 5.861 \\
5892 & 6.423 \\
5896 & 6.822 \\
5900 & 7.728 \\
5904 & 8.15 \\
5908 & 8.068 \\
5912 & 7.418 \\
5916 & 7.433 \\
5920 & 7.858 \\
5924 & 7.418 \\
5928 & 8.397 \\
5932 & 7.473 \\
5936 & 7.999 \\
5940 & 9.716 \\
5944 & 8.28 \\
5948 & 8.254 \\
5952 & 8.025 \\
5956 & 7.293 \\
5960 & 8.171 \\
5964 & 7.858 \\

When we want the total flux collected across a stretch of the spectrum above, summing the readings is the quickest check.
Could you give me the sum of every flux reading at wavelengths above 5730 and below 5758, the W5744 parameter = 56.98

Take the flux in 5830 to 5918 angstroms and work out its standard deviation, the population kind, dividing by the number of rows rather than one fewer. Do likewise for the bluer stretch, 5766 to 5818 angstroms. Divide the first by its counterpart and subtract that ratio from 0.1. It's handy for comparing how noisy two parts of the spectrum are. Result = -0.99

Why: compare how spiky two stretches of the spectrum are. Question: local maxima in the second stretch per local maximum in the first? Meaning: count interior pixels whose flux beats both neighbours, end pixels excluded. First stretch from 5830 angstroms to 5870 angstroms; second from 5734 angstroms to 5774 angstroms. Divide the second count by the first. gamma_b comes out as 2.0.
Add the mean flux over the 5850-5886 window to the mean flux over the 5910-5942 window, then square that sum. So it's 254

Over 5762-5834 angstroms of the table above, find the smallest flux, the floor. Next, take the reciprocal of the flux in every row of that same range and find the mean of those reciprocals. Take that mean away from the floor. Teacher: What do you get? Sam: 6.4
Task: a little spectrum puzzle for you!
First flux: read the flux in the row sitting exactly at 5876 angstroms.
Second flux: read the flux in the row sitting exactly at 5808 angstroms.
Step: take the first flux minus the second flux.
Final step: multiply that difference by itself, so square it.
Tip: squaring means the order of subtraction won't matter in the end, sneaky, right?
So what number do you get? 4.8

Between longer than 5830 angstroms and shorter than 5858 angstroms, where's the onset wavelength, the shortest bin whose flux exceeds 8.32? 5832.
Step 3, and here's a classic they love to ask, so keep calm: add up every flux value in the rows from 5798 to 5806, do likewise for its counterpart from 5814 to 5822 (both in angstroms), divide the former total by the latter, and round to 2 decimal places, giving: 0.89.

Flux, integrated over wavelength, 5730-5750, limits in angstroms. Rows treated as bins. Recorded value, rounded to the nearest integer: 169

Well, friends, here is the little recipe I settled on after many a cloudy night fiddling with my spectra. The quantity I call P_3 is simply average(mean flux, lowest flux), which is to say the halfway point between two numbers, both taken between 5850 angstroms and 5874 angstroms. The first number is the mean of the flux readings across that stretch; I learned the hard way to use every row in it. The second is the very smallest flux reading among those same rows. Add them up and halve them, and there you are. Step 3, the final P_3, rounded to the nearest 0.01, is 7.44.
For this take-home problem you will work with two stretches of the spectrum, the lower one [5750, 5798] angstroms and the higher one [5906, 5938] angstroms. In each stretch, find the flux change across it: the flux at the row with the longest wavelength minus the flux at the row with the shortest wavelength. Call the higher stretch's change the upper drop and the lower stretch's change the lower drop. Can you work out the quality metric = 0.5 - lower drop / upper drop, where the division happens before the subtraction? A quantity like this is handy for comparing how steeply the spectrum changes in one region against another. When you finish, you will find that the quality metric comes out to 1.1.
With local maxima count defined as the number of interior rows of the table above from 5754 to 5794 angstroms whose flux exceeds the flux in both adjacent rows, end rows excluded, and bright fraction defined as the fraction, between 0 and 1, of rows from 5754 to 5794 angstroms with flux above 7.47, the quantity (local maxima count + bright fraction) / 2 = 2.4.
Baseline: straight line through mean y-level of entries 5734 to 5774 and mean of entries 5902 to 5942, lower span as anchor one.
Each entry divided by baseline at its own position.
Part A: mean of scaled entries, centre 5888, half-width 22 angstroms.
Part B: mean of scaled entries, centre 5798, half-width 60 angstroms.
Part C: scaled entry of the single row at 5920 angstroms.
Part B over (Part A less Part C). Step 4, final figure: -33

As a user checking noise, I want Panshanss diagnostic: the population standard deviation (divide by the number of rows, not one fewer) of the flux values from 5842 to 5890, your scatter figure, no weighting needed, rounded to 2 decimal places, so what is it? 0.81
